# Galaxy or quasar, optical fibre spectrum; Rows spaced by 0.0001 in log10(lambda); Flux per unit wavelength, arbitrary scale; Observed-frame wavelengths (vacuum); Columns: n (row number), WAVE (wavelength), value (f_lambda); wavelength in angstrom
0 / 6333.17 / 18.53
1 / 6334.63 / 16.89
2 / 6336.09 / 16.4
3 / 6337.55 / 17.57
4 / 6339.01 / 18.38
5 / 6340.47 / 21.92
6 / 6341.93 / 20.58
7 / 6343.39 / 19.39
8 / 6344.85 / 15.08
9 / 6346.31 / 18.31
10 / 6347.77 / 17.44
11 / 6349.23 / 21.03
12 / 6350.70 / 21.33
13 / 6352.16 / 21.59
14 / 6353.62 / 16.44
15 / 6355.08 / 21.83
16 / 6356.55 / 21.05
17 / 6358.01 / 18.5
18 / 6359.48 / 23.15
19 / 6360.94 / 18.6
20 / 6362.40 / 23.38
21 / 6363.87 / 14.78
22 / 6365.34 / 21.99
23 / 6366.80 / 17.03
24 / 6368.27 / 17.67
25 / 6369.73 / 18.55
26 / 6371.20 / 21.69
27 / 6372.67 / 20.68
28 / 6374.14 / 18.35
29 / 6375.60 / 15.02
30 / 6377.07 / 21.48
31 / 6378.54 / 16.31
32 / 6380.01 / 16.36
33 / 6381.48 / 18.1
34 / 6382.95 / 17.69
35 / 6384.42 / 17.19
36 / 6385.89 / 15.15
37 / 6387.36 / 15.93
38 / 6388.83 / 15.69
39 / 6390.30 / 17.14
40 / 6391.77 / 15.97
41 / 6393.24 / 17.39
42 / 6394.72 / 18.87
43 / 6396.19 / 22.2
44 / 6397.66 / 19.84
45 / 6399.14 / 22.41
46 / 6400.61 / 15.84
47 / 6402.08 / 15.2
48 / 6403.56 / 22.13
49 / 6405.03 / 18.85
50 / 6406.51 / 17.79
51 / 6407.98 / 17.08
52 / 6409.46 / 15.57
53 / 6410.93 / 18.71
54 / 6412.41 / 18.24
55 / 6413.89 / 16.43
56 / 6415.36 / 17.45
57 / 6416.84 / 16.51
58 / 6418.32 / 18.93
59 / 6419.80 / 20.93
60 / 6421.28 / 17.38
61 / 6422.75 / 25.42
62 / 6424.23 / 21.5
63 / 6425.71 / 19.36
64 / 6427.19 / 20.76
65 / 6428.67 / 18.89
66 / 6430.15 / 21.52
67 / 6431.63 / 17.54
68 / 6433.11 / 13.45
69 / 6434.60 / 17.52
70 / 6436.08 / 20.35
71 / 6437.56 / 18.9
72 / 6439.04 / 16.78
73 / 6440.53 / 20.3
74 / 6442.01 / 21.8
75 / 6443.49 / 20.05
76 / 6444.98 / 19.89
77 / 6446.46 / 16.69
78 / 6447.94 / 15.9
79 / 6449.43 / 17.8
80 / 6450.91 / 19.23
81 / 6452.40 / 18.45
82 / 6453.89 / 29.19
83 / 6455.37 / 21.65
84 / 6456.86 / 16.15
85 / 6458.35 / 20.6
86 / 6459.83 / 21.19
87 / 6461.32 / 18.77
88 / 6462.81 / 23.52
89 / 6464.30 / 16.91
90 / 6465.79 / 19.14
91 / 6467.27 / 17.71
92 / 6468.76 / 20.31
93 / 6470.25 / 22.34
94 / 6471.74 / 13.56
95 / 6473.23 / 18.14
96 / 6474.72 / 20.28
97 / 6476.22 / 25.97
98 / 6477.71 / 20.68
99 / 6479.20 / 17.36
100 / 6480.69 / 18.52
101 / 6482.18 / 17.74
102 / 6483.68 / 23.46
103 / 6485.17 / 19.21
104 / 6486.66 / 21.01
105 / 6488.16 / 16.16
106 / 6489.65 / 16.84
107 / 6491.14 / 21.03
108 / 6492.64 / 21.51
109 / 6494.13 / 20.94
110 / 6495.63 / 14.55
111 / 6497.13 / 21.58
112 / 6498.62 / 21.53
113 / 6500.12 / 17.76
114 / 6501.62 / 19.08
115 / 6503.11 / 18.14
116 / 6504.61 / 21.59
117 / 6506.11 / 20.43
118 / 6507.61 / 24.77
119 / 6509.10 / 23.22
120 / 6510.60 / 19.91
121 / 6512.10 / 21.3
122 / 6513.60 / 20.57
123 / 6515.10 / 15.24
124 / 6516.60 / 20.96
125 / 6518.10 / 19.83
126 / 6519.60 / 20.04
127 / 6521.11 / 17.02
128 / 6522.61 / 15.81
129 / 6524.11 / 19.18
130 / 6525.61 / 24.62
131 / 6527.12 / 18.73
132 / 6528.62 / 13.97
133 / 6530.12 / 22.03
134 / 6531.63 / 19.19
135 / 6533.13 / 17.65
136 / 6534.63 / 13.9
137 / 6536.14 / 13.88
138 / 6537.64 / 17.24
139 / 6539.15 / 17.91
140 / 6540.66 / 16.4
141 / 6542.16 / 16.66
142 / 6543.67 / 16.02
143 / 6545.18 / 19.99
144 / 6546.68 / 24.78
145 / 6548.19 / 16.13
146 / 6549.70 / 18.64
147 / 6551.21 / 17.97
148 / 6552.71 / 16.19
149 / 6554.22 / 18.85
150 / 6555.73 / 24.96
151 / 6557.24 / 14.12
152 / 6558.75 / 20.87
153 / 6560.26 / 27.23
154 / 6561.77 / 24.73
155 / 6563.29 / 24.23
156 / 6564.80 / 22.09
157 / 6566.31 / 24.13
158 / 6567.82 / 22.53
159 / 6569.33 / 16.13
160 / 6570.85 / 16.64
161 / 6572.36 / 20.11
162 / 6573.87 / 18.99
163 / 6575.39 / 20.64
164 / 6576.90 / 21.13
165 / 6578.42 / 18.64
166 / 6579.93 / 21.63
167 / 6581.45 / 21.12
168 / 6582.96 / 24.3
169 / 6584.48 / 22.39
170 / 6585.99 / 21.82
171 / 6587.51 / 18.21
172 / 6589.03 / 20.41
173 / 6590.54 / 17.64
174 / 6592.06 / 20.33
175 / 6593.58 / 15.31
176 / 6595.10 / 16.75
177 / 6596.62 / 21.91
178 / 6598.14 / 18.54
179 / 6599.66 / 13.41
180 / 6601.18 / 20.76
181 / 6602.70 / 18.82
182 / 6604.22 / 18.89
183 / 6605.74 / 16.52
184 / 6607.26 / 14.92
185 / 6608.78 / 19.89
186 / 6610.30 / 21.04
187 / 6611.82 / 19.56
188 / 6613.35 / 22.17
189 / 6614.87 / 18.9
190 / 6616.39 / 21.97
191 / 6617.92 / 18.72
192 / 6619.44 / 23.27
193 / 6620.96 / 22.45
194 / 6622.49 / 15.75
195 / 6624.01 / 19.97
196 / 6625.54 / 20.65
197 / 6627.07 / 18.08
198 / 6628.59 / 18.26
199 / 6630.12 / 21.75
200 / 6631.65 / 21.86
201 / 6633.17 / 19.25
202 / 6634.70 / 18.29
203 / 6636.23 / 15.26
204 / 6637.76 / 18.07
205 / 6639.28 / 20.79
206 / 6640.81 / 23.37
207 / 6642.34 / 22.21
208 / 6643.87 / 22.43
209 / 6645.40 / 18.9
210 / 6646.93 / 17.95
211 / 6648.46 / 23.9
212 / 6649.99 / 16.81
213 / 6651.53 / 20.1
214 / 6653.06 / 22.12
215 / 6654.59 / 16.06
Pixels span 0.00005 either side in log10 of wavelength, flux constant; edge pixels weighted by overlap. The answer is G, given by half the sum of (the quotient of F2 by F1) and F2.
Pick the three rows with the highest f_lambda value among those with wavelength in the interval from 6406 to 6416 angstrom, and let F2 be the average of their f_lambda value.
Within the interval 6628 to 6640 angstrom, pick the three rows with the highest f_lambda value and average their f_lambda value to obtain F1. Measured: 9.5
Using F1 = 21.5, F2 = 18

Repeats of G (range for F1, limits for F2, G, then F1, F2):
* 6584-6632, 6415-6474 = 13.6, 22.7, 26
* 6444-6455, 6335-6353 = 11.3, 22.8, 22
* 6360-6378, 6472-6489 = 12.3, 22.4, 23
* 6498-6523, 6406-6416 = 9.5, 23.2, 18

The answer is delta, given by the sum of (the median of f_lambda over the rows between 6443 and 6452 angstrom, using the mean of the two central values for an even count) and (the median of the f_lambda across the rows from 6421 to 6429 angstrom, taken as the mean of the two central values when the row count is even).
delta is 38.6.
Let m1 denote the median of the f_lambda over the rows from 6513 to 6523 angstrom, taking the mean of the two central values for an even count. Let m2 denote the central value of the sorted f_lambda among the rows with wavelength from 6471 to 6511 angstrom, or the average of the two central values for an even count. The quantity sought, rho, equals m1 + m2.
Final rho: 40.1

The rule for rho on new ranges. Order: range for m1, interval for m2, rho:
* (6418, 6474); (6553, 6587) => 40.6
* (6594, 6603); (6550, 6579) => 39.3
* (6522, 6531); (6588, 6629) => 37.9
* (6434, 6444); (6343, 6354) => 38.9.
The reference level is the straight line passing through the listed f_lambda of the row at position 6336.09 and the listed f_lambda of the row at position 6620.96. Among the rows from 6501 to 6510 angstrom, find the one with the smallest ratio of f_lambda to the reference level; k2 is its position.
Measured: 6503.11 angstrom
